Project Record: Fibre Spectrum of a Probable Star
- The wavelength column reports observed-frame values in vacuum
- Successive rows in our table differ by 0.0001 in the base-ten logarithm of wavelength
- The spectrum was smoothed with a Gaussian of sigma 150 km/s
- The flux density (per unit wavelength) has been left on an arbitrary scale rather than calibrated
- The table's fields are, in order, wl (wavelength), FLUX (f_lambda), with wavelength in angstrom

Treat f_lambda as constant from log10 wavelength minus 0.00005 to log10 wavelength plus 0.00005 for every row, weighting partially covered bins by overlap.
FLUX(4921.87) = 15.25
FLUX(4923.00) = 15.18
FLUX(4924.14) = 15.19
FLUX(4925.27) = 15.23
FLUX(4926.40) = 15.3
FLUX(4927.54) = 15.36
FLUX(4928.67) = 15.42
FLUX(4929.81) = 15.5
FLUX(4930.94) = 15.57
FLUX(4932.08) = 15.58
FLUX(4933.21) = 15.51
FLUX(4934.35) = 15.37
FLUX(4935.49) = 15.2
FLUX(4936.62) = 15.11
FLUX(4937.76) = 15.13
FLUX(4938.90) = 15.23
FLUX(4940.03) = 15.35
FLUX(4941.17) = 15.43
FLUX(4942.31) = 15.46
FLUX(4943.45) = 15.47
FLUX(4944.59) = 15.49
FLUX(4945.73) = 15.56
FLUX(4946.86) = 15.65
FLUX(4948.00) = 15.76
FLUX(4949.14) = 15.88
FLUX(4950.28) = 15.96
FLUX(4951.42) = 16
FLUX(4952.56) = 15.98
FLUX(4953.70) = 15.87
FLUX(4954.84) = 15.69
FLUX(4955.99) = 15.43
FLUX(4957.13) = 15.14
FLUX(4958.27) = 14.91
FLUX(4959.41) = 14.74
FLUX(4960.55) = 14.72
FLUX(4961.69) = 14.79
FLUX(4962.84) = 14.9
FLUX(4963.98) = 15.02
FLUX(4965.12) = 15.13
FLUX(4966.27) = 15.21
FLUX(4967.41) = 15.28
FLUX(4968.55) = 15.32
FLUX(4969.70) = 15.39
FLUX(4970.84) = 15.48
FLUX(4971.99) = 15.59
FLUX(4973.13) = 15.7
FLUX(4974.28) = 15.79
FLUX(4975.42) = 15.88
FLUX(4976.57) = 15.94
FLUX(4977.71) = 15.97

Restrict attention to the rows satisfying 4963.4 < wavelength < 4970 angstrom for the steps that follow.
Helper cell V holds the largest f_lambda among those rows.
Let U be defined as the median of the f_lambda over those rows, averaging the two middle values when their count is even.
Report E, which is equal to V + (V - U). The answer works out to 15.5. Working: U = 15.2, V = 15.39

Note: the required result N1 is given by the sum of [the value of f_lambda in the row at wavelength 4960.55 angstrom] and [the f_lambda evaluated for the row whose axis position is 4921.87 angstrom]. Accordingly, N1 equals 30.0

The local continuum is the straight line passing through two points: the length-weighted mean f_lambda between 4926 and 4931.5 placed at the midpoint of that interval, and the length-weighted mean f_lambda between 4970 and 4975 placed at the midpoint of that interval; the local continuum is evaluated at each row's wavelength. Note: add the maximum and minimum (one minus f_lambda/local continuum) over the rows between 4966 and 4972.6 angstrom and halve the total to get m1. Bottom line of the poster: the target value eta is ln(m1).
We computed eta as -4.2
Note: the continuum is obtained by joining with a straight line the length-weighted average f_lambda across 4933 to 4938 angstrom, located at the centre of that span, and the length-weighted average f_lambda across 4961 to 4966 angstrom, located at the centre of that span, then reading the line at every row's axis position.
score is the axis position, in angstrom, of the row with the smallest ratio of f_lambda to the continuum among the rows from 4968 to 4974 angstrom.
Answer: 4968.55 angstrom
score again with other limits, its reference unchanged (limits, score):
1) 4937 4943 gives 4937.76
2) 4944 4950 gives 4944.59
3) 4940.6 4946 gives 4941.17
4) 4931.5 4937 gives 4936.62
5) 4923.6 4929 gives 4924.14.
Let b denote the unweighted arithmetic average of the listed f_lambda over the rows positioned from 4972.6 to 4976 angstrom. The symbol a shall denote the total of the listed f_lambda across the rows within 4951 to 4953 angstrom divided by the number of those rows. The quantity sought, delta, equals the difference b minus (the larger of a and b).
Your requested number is -0.2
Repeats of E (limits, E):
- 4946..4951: 16.1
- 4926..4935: 15.7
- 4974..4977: 16.0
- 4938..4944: 15.5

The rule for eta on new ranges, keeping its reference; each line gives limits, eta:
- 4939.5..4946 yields -5.8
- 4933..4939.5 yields -4.6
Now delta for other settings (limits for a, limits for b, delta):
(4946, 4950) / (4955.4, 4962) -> -0.8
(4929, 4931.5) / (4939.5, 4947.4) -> 0.0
